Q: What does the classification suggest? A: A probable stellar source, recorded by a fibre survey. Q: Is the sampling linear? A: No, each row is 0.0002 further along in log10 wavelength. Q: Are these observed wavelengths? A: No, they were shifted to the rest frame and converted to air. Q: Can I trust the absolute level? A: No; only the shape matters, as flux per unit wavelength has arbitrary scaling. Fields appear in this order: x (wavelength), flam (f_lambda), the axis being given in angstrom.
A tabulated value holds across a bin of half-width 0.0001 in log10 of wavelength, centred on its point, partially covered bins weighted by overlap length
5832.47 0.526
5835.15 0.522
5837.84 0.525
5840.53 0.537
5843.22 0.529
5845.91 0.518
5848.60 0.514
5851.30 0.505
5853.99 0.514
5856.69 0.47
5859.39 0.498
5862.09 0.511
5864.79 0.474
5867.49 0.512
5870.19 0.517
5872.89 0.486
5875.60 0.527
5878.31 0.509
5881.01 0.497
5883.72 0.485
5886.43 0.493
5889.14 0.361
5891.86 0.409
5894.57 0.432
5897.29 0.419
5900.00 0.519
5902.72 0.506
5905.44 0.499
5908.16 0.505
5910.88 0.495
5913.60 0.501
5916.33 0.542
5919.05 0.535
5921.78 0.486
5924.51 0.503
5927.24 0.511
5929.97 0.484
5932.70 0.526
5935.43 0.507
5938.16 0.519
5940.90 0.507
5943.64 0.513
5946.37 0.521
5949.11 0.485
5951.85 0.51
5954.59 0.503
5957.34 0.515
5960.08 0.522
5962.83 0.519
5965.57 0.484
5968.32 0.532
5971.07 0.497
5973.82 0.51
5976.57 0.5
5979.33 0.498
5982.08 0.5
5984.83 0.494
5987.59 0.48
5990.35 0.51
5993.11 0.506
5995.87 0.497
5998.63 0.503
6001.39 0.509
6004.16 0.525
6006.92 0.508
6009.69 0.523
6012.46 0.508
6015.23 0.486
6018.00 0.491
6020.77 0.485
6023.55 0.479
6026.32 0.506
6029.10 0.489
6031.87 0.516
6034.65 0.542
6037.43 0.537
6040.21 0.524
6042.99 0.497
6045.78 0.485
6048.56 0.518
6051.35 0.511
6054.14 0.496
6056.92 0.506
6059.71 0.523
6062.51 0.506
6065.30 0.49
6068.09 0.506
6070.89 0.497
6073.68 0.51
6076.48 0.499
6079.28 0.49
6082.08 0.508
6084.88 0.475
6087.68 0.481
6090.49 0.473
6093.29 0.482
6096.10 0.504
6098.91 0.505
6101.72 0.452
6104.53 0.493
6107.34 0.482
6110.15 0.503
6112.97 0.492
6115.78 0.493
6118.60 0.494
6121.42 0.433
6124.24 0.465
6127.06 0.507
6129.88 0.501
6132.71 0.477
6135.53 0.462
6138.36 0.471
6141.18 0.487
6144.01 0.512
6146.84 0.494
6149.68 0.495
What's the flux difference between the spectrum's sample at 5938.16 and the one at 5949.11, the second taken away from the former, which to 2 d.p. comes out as 0.03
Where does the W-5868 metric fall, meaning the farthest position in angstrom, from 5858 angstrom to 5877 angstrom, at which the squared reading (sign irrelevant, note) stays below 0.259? 5872.89 angstrom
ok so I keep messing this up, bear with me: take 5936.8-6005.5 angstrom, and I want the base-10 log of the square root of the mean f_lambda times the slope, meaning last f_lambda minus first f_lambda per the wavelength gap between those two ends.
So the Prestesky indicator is -2.17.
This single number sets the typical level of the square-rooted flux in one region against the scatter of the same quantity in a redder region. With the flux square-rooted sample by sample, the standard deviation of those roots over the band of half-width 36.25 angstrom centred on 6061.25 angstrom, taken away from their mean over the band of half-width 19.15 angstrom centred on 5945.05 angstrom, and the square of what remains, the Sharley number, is 0.493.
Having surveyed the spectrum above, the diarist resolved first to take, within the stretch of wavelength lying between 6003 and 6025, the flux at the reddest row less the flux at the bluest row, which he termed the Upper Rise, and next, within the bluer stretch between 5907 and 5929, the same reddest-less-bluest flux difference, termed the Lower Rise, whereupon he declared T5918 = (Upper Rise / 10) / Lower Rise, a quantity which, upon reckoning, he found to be -0.8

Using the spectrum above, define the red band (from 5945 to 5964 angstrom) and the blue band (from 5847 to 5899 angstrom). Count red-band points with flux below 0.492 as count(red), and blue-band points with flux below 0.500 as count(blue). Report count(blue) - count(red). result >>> 10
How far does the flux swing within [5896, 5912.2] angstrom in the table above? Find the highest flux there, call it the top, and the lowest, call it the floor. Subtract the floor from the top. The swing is 0.100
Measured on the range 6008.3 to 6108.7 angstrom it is 0.090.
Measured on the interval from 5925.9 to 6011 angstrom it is 0.052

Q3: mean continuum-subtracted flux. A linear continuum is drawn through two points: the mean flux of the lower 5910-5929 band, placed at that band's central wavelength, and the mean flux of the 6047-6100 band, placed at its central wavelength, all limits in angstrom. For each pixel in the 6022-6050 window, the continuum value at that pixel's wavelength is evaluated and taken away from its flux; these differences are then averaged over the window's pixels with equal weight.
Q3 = 0.008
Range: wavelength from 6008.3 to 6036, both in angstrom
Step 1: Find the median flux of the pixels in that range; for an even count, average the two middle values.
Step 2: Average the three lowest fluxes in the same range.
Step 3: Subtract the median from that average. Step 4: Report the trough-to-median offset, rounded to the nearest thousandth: -0.015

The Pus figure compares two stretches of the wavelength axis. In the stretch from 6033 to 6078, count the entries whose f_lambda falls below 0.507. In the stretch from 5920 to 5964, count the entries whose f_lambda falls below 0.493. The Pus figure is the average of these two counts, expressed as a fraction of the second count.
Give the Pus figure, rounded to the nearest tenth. 2.0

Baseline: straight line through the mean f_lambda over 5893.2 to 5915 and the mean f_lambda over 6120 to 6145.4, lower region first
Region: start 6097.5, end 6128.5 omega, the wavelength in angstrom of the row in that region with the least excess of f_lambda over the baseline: 6121.42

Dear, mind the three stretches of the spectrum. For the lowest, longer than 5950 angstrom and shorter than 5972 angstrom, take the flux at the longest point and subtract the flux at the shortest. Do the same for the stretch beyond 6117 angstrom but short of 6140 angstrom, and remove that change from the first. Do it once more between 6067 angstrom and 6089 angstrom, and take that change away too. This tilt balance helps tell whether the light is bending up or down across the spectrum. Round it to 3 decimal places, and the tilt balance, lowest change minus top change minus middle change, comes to 0.035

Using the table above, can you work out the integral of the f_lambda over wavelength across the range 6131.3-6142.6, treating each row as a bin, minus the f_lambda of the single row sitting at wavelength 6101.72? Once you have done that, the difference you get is 4.91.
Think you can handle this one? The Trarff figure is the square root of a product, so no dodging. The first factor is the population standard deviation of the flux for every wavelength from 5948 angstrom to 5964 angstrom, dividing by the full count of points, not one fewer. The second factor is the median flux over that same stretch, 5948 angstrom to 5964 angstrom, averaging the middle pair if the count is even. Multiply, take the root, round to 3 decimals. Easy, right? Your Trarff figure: 0.080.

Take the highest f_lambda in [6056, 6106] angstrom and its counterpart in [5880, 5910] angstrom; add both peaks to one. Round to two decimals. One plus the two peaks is 2.04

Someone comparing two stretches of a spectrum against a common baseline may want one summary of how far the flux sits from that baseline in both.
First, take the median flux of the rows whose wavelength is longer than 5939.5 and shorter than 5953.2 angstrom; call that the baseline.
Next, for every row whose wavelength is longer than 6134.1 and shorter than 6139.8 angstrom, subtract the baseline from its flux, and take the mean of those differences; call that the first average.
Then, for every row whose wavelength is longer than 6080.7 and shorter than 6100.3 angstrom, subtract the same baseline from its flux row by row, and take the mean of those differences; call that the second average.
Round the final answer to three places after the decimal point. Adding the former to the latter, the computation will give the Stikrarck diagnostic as -0.064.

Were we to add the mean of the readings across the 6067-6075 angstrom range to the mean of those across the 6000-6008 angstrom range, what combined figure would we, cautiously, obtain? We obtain 1.02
